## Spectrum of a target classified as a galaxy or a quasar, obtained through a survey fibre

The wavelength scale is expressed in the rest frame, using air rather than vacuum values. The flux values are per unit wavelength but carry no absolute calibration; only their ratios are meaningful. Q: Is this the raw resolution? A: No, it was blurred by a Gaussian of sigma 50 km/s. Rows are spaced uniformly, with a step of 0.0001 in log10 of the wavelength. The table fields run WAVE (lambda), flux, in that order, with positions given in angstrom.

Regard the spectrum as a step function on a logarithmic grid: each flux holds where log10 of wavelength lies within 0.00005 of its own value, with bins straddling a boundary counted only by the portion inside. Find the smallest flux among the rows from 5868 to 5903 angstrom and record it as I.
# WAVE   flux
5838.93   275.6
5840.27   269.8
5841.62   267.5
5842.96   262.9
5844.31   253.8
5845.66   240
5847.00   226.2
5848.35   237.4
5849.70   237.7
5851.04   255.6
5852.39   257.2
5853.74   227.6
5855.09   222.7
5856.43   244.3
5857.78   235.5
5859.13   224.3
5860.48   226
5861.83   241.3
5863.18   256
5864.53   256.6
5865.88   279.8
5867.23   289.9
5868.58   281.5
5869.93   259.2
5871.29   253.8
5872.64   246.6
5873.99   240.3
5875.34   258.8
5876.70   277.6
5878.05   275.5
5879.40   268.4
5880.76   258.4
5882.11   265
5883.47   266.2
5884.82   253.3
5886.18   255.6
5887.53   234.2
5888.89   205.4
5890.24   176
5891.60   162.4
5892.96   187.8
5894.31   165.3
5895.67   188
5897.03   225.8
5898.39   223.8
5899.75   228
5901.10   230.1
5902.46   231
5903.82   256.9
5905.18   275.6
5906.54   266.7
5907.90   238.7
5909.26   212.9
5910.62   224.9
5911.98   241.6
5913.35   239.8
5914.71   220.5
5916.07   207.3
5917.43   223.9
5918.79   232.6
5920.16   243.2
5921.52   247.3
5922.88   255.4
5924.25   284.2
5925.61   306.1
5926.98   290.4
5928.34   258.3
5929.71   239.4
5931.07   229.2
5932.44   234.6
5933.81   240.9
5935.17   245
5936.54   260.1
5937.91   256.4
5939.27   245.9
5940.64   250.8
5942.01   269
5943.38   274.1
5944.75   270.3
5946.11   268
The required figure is 162.4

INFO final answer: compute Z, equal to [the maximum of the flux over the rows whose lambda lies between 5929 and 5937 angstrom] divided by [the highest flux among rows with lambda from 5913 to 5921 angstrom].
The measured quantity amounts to 1.07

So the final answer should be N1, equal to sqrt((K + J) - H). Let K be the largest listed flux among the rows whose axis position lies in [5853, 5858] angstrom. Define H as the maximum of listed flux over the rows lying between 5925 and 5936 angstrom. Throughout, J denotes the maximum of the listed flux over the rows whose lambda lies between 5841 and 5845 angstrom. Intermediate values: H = 306.1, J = 267.5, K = 244.3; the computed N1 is 14.3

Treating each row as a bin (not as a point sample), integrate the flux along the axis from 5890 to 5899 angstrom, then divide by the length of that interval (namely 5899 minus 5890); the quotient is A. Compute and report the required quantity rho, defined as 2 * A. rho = 380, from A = 190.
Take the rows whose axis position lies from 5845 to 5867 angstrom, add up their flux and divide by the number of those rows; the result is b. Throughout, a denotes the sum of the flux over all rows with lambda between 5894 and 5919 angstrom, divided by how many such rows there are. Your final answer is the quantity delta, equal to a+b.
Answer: 470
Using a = 228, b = 242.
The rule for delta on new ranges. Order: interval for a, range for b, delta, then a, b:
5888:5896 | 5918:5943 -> 436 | 181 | 255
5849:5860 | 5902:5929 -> 486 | 238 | 248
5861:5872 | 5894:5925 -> 498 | 265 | 233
